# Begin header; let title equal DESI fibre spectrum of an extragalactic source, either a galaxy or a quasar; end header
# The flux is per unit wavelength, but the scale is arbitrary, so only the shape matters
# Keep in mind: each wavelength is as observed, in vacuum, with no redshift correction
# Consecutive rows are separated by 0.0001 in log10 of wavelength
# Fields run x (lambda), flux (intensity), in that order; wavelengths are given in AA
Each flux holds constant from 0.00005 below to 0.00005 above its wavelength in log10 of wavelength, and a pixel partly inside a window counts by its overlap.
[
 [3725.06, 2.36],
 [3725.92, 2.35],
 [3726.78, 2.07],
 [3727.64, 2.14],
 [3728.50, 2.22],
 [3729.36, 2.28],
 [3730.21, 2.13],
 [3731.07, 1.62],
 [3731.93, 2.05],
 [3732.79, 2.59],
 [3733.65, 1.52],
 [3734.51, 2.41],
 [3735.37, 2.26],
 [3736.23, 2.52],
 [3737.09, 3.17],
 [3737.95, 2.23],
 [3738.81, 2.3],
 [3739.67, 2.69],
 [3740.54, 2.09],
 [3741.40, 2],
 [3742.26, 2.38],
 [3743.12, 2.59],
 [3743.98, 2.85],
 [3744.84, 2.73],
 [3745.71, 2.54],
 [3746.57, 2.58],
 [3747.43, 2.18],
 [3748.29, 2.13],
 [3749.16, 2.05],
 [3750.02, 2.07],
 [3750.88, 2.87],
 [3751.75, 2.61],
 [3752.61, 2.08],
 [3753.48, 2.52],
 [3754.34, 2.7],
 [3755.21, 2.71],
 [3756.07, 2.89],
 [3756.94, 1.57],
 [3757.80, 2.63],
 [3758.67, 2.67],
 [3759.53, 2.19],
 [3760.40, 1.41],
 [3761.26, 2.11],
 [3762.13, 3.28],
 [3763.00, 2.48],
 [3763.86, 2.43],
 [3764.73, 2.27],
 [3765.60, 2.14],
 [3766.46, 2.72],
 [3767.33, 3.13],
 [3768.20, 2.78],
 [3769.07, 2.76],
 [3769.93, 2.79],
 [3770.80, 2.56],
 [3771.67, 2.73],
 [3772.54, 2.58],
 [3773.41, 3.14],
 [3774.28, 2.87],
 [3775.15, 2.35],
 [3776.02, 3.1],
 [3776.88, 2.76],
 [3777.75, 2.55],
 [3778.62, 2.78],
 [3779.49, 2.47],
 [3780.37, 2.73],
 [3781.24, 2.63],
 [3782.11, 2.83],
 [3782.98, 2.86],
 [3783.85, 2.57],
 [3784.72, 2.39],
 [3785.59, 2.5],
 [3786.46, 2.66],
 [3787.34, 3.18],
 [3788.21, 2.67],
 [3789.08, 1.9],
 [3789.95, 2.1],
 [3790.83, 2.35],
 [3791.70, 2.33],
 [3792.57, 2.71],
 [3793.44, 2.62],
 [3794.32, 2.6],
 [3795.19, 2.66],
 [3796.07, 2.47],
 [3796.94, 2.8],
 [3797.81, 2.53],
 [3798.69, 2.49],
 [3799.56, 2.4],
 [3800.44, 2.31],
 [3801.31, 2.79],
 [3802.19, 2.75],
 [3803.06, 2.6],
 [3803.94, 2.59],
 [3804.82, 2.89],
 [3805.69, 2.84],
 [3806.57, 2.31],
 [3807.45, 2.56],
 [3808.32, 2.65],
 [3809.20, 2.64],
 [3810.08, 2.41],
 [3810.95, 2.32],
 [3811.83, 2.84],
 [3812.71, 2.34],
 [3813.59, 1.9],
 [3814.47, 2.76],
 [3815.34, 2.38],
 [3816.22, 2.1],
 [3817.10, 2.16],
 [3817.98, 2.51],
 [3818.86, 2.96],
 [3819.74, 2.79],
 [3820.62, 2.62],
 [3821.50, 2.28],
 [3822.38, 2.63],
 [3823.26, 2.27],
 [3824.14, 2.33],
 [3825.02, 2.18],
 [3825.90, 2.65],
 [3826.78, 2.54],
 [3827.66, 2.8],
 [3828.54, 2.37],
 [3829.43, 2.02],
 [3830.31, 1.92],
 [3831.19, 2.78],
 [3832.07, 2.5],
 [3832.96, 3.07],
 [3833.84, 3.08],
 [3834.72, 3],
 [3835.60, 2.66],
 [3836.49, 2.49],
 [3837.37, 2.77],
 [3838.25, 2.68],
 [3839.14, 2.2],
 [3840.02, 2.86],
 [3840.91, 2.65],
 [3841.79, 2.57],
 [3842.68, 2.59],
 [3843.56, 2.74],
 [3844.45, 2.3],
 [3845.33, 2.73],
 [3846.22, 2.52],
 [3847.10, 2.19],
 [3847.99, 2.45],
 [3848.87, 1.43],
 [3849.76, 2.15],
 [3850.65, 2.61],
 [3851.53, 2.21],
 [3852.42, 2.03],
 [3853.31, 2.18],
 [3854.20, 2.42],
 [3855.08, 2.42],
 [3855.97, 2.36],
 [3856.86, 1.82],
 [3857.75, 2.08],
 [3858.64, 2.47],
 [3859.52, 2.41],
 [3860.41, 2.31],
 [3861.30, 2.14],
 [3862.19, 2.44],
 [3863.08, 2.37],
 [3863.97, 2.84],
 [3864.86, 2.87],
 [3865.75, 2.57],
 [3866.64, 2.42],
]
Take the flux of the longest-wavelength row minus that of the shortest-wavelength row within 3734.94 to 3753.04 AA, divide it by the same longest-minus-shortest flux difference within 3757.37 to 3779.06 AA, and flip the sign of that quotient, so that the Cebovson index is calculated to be 1.2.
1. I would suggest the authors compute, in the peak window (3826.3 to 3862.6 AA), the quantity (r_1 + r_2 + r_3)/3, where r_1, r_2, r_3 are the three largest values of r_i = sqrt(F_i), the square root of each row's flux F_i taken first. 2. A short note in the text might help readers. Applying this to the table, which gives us 1.75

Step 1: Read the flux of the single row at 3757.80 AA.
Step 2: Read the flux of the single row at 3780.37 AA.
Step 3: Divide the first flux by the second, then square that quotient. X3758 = 0.93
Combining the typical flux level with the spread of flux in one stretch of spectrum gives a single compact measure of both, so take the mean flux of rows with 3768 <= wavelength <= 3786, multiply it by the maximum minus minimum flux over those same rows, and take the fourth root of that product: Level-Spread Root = 1.21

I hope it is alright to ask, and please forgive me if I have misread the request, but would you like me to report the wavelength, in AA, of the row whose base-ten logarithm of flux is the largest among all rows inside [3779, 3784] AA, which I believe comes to 3782.98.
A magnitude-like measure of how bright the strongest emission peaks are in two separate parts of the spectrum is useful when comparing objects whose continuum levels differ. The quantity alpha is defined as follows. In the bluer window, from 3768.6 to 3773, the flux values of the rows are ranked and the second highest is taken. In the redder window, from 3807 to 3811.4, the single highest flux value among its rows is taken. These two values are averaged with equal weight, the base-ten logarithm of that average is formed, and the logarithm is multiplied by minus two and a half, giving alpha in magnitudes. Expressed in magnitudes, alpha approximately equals -1.080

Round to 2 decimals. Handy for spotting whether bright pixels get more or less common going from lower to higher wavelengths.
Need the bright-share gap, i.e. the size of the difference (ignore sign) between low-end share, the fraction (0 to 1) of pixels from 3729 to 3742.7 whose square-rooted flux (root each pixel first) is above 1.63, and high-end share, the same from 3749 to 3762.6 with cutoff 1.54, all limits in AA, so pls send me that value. 0.44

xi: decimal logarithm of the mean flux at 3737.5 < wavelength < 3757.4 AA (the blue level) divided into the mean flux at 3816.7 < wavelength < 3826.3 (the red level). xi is 0.01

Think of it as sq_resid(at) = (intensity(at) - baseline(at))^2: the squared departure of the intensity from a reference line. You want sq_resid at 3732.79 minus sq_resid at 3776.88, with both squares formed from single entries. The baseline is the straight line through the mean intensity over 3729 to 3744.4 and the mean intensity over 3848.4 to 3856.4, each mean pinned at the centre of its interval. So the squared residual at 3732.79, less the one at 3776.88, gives -0.2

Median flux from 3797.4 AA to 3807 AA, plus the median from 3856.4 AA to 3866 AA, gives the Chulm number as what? 5.00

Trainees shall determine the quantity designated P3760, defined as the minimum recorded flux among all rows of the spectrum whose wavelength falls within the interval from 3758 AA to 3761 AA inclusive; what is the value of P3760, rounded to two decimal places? 1.41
